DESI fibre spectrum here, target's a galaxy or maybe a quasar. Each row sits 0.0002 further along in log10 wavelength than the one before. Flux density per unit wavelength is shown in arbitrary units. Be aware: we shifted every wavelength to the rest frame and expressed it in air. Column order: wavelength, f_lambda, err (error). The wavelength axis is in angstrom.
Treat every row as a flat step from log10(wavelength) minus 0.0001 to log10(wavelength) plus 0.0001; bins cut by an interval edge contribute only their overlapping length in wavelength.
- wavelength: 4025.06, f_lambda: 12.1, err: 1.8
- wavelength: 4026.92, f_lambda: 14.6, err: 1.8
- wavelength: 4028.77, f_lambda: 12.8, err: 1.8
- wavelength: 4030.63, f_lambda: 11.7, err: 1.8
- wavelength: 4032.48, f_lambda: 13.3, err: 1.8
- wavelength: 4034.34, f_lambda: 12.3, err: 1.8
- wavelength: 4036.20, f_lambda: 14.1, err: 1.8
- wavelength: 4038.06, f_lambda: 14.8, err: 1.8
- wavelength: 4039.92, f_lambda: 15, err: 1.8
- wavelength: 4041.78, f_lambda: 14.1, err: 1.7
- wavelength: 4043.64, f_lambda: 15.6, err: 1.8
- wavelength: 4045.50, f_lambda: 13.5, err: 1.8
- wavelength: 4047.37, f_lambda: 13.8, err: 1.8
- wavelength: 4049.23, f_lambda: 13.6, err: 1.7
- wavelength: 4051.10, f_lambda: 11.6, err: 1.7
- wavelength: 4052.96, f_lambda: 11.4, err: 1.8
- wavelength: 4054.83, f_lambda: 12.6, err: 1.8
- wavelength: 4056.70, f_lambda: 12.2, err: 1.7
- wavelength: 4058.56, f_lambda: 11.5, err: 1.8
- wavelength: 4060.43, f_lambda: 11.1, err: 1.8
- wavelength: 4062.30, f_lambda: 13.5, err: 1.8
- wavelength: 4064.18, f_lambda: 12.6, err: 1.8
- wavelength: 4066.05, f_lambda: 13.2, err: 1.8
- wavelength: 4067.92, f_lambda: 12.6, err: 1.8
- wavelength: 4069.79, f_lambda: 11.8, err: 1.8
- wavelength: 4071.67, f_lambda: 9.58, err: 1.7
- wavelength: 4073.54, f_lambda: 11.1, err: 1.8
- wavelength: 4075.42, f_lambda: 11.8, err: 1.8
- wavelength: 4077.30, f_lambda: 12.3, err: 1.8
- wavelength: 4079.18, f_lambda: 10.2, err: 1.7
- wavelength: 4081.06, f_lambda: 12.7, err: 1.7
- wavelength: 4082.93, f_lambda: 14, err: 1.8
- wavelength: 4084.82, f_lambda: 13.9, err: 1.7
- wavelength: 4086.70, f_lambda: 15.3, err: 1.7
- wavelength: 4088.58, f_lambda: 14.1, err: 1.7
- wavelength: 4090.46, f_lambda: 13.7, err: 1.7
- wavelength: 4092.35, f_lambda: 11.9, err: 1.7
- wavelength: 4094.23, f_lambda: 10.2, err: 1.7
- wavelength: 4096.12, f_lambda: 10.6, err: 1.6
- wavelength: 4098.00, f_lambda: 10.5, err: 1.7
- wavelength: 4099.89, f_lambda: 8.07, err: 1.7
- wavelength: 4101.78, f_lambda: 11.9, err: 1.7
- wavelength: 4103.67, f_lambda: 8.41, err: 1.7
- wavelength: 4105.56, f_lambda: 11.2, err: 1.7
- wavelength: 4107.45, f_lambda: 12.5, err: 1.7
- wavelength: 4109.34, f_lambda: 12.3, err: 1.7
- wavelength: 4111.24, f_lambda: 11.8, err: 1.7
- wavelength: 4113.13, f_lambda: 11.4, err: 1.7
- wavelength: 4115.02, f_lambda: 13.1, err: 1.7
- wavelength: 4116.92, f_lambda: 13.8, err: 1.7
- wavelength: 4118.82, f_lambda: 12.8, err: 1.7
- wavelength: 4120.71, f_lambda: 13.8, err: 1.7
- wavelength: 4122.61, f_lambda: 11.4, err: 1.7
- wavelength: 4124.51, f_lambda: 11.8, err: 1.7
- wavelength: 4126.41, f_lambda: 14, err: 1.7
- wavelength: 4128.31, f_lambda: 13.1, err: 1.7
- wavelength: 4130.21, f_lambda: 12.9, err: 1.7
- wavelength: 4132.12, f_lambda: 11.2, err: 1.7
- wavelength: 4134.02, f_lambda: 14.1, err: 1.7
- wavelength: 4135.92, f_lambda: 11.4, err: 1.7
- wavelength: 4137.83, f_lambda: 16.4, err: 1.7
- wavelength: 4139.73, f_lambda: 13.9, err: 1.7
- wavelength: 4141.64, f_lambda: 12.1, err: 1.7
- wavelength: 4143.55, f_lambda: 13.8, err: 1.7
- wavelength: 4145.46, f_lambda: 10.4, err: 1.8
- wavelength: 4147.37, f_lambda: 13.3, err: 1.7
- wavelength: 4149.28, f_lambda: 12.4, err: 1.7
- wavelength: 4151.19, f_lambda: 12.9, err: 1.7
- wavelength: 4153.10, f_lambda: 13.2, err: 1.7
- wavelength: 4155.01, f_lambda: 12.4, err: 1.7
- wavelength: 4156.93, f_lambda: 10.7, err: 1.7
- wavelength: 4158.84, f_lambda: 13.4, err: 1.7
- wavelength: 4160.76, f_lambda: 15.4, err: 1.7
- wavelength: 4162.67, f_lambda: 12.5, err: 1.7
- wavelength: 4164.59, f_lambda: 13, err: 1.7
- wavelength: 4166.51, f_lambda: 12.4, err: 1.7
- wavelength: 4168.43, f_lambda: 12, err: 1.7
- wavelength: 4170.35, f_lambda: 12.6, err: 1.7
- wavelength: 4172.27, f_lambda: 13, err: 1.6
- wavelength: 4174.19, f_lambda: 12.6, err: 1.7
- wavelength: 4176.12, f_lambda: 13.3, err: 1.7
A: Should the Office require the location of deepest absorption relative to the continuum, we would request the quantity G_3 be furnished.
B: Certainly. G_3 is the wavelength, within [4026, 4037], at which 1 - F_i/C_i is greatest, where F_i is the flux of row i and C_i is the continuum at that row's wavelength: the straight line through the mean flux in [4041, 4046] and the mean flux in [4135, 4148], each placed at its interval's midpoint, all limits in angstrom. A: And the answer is 4030.63 angstrom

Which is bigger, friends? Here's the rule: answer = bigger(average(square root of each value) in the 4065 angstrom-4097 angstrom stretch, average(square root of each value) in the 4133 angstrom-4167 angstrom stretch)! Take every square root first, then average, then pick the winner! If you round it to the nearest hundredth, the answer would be 3.60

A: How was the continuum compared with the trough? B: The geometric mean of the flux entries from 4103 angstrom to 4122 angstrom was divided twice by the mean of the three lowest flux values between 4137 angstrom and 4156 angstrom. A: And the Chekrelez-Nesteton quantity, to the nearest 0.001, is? 0.089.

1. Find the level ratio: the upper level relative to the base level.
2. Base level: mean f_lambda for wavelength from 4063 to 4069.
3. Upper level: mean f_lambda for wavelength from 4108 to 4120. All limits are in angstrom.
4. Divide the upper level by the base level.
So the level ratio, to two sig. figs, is 0.98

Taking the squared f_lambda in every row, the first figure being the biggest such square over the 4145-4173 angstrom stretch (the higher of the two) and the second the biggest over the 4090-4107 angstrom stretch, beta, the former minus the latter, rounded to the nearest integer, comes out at 49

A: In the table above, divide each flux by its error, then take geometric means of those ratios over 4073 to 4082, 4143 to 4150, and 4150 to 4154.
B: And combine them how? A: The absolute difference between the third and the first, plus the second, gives 8.3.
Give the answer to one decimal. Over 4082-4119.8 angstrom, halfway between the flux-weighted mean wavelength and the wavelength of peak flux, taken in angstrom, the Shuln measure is 4093.6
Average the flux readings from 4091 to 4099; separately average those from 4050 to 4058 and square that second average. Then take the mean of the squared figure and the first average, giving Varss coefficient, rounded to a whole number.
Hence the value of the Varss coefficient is 77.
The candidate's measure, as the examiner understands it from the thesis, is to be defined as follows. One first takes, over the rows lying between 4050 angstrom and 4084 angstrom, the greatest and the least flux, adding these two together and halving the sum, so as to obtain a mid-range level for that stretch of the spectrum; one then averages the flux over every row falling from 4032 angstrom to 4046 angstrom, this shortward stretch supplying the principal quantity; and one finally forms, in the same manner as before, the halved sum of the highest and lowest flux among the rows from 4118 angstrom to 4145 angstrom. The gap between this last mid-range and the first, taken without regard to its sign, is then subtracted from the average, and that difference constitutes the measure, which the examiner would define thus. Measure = 12.1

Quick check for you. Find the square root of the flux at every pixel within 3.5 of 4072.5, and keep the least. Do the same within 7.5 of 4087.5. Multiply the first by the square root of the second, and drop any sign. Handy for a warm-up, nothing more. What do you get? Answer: 5.53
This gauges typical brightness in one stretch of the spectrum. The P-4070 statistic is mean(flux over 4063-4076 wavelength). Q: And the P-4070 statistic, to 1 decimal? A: 11.8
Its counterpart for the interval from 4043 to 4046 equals 14.6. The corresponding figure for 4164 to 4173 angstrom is 12.6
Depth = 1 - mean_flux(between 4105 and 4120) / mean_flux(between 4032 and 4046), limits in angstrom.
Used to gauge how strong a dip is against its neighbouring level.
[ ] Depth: 0.12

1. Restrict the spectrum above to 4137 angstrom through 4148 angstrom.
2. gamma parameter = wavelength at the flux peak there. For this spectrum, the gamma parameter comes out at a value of 4137.83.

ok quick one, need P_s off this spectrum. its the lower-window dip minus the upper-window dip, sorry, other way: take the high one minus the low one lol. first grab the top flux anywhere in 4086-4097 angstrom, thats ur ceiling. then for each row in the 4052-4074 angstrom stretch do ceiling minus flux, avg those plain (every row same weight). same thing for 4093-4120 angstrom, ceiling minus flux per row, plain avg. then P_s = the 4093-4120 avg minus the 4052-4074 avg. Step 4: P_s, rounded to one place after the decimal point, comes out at 0.6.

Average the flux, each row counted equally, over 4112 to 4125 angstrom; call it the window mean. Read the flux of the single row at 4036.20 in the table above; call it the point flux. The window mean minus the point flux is -1.5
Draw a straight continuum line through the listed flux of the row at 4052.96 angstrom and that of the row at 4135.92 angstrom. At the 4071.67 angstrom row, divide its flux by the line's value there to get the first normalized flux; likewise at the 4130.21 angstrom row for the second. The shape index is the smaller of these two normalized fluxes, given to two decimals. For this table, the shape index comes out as 0.84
